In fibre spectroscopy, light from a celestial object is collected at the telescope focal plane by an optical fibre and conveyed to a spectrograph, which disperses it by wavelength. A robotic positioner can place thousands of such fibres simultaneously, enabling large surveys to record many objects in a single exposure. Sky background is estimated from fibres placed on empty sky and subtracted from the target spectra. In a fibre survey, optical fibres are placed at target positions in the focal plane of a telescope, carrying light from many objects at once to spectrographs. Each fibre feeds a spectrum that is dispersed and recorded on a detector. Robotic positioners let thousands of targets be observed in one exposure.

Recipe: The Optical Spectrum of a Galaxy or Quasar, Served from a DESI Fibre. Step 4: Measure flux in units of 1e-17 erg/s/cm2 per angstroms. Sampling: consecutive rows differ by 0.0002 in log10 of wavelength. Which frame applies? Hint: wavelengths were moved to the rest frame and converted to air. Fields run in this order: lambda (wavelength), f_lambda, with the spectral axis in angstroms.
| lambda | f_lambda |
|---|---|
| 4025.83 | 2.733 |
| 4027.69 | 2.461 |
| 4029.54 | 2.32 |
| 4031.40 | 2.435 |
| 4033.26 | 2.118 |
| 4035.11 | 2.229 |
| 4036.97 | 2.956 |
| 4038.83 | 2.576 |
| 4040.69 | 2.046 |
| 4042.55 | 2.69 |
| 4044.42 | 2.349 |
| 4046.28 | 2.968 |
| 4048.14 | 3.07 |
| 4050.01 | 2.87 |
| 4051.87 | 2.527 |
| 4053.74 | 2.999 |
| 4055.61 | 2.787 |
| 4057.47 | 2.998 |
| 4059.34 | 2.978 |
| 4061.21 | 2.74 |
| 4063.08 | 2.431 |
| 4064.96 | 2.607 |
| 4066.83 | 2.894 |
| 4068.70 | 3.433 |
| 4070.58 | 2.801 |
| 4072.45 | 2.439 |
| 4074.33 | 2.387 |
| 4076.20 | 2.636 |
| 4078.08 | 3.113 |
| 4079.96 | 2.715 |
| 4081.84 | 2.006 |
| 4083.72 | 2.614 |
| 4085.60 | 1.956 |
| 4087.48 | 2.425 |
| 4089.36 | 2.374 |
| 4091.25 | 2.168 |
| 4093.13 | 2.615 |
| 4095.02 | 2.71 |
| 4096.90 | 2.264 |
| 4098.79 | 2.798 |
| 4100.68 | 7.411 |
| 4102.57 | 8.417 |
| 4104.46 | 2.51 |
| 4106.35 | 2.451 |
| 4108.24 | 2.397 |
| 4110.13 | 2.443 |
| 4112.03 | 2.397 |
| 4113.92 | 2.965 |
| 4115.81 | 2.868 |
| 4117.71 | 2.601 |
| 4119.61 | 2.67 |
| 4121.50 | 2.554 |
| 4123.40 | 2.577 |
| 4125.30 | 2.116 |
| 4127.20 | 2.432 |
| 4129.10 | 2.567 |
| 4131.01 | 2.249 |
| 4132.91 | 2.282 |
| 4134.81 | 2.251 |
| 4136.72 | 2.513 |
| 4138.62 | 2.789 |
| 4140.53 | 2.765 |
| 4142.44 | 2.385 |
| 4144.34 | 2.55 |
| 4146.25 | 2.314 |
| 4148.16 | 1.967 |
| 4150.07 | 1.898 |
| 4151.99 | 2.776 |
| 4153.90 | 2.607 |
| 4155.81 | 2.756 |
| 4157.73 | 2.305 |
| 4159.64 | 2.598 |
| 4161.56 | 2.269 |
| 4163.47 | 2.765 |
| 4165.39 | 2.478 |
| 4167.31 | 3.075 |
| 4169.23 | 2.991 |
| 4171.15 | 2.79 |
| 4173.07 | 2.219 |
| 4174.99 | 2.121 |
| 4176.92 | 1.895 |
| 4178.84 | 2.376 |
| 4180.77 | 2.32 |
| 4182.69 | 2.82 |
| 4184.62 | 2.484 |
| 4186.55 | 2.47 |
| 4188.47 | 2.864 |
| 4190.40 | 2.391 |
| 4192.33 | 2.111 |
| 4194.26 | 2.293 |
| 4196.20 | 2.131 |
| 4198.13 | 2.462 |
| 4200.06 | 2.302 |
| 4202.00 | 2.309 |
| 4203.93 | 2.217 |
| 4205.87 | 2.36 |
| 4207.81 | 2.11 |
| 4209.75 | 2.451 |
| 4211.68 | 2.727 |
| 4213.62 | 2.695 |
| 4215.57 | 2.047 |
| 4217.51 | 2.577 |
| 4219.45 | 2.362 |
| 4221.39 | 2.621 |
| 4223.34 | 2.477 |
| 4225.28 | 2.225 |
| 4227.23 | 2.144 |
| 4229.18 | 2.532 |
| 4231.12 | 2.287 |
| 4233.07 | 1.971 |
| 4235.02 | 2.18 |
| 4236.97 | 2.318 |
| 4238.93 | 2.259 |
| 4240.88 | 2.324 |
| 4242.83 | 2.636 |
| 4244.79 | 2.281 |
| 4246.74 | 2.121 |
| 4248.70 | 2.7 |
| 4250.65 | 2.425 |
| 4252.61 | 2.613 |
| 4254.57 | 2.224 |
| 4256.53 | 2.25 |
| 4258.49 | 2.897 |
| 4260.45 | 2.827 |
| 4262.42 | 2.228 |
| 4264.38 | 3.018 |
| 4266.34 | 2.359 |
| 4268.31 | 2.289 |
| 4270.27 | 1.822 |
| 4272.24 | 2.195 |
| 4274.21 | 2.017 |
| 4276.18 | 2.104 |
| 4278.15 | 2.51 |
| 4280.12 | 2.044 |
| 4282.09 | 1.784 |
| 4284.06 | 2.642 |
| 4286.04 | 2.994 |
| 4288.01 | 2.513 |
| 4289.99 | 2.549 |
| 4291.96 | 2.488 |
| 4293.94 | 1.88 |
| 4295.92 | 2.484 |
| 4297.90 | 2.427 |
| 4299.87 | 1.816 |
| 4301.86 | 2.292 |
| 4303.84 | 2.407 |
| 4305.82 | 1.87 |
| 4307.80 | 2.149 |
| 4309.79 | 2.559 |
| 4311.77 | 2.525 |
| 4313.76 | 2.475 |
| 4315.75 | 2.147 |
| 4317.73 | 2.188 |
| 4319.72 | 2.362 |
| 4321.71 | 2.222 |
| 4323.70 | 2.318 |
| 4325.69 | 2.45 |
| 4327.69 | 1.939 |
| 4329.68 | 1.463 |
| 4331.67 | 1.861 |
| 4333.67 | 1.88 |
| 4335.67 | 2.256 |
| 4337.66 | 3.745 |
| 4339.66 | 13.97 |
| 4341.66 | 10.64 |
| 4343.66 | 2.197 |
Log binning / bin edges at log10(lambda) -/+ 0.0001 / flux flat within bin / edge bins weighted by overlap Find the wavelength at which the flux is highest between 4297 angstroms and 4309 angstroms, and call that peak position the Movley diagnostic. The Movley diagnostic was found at 4297.90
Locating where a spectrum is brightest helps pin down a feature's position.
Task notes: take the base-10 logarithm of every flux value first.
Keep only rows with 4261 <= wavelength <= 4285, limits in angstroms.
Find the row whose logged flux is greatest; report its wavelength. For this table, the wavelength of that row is 4264.38 angstroms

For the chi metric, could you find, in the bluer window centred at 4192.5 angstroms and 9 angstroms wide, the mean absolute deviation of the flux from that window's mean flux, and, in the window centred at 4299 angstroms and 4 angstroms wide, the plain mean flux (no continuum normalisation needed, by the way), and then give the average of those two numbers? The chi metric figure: 1.17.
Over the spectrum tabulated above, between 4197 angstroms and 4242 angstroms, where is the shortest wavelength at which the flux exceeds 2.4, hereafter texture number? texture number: 4198.13 angstroms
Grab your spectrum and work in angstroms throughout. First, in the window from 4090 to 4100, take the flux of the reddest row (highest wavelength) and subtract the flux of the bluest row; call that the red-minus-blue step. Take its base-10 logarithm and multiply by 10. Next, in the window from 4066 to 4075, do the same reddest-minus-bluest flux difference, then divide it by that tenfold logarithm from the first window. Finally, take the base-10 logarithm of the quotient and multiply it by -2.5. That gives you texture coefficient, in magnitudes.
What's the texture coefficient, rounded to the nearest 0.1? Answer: 1.5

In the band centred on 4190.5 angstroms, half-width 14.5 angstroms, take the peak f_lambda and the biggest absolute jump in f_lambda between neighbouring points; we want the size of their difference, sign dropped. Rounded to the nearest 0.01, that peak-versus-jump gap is 2.36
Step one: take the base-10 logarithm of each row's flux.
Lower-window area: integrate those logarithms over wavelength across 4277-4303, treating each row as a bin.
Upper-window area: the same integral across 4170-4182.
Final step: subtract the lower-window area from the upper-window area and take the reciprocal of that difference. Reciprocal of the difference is -0.19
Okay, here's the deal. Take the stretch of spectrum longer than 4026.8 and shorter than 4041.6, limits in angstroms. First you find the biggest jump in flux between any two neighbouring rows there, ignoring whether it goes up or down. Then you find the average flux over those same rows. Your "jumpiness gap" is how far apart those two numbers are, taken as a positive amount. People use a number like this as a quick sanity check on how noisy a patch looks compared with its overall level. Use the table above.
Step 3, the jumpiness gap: 1.67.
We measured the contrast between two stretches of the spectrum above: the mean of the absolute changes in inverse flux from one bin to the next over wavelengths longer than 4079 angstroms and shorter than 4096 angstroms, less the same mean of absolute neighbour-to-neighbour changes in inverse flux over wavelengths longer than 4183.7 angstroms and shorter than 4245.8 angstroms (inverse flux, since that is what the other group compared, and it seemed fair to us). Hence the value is 0.034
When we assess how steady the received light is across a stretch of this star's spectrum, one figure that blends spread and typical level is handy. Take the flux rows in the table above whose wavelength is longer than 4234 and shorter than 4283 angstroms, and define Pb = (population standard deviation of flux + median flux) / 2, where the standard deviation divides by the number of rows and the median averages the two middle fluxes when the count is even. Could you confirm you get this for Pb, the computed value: 1.3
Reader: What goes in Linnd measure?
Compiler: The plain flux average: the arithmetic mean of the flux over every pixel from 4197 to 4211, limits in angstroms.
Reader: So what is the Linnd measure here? 2.32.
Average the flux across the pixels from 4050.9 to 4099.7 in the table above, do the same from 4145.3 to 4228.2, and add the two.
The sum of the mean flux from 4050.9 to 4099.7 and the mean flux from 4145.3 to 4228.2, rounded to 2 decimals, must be 5.05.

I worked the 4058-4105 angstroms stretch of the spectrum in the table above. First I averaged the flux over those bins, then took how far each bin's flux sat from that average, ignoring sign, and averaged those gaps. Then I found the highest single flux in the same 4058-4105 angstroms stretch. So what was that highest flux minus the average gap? 7.59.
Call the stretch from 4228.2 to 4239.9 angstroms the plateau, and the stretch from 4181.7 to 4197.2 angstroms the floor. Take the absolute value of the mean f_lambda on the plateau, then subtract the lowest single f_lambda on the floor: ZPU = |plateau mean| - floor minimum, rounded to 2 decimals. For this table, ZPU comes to 0.15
